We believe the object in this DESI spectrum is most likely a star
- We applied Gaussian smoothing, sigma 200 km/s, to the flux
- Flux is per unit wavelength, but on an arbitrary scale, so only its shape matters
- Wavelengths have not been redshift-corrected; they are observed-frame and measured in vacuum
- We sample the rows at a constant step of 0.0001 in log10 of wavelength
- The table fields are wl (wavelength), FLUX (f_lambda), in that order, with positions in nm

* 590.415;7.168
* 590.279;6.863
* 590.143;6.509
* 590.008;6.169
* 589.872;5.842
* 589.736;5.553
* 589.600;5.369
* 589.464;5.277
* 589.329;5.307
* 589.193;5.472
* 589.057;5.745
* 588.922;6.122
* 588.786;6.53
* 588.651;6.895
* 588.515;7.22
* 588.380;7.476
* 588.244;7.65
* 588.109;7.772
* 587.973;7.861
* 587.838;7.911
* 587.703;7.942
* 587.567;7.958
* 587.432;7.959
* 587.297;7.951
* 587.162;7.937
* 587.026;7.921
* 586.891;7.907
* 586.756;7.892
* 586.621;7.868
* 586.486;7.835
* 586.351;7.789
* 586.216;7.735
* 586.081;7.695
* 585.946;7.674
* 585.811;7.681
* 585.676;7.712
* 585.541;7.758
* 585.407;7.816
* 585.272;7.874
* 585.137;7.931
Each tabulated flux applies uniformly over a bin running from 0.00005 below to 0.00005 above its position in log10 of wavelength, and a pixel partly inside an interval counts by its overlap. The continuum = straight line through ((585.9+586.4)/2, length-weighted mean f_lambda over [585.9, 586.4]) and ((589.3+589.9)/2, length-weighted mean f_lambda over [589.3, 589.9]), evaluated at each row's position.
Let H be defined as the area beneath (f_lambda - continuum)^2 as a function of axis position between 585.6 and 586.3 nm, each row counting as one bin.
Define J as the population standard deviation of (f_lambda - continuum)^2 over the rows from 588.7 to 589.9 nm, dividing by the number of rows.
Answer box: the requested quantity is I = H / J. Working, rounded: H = 0.03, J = 0.11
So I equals 0.3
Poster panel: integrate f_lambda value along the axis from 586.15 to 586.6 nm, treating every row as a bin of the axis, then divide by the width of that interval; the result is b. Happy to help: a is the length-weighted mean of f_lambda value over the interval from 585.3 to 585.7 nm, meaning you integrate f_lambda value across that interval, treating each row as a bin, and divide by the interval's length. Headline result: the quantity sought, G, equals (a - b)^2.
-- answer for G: 0.0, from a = 7.79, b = 7.80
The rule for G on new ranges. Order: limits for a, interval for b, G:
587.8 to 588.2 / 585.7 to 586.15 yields 0.0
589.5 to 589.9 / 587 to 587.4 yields 5.8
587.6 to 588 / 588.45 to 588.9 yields 1.2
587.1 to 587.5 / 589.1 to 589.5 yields 6.7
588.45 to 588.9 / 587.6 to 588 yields 1.2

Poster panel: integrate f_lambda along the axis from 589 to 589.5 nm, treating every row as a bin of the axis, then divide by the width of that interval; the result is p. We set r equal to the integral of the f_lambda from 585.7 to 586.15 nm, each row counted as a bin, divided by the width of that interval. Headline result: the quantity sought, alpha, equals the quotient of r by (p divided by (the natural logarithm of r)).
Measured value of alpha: 2.9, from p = 5.5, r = 7.68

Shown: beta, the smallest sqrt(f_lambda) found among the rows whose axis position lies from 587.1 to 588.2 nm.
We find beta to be 2.79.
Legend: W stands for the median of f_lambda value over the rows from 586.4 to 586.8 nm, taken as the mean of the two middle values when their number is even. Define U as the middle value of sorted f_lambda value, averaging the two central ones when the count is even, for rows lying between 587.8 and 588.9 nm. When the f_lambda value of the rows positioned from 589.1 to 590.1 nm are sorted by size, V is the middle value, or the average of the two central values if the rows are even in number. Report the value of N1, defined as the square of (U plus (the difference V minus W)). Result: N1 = 27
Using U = 7.6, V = 5.47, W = 7.9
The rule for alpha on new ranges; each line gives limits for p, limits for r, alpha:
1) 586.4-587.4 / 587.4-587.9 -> 2.1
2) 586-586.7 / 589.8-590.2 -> 1.4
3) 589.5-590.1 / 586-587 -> 2.8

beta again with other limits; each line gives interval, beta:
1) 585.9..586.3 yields 2.77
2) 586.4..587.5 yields 2.80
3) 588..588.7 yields 2.63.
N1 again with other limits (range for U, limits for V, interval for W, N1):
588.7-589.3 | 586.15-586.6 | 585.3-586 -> 36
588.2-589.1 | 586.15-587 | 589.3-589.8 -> 89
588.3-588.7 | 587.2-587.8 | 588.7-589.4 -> 89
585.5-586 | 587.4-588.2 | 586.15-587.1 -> 60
